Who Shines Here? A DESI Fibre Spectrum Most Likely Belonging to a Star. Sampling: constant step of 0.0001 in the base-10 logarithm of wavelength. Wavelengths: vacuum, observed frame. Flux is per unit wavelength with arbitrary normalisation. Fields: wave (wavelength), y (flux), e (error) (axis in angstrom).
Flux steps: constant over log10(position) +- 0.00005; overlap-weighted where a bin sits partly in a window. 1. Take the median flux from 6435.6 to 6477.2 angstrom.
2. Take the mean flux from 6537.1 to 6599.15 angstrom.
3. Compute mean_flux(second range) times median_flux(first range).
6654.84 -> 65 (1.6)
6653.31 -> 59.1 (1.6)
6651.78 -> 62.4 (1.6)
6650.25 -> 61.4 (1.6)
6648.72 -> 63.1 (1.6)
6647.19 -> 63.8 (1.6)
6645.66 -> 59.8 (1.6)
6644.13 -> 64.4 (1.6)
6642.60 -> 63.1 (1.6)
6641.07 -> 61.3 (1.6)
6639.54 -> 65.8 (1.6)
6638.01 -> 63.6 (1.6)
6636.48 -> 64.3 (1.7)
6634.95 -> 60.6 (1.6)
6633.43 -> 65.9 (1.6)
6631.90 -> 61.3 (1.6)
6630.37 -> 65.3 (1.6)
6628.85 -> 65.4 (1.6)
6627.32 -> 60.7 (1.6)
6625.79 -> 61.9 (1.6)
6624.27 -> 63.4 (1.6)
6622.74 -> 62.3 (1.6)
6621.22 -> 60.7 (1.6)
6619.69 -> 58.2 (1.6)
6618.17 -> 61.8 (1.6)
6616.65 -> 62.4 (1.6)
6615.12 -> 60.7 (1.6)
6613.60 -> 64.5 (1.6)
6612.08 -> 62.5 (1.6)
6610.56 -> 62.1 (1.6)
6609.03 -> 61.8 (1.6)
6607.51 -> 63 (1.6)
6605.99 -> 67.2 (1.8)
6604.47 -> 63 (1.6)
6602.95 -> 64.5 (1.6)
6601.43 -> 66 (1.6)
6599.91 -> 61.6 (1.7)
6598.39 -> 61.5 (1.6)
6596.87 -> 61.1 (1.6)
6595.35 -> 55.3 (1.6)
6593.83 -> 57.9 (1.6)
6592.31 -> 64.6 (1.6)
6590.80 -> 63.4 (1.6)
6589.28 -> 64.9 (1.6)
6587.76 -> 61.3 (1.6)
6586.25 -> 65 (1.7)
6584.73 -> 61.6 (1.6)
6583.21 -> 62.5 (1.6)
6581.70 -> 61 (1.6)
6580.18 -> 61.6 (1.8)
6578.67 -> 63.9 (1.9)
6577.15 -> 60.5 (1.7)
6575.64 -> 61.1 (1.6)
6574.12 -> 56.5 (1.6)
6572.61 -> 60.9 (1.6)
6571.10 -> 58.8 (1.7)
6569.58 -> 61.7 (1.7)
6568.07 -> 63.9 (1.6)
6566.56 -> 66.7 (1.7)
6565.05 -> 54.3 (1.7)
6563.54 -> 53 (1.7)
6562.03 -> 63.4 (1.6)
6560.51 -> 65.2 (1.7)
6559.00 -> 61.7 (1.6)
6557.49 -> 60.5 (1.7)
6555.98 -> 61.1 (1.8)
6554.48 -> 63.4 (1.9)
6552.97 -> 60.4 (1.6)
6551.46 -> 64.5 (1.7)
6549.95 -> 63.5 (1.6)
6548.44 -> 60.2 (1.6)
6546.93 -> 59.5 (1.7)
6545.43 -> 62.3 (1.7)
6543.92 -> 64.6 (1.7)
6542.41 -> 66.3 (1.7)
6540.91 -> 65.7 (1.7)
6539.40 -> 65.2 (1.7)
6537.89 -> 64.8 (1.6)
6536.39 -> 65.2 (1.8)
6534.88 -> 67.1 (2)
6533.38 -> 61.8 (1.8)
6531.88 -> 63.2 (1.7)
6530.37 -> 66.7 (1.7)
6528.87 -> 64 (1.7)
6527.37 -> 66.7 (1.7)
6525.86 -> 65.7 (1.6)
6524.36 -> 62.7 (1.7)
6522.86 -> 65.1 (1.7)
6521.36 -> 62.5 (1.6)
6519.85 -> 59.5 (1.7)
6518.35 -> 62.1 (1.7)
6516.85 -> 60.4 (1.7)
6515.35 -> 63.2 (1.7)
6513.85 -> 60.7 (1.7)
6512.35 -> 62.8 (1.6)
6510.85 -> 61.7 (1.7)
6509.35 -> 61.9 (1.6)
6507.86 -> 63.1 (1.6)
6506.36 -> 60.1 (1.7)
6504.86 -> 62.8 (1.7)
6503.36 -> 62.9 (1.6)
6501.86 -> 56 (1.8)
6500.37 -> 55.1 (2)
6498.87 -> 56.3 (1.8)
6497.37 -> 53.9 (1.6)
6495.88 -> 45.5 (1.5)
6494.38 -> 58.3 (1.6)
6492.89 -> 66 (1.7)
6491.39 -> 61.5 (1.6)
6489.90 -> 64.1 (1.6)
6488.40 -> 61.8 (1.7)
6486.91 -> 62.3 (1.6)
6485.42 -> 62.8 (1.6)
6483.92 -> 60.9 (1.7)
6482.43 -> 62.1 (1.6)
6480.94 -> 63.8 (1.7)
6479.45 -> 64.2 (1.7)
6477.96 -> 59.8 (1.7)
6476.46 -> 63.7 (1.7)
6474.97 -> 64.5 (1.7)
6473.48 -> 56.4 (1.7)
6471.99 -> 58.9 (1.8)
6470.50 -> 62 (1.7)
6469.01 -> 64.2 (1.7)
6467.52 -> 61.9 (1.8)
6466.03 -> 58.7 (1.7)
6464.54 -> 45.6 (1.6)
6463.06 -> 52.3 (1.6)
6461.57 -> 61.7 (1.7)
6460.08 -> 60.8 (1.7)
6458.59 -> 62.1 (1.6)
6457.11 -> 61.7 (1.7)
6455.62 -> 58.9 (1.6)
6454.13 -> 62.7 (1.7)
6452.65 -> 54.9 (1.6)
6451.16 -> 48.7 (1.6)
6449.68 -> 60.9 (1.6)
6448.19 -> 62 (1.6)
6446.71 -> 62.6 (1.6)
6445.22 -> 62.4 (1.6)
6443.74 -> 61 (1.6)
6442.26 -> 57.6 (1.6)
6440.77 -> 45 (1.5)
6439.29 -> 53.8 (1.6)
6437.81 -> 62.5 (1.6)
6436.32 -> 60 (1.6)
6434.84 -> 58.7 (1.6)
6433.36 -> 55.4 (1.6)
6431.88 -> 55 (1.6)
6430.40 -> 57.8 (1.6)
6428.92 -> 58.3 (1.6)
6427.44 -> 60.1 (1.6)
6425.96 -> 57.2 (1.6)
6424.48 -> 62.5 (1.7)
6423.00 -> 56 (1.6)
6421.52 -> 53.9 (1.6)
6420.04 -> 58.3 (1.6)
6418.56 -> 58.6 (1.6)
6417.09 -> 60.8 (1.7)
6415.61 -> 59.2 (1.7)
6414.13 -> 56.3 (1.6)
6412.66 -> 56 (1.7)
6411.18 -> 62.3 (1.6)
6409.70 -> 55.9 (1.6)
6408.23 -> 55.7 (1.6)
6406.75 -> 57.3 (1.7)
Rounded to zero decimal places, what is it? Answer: 3769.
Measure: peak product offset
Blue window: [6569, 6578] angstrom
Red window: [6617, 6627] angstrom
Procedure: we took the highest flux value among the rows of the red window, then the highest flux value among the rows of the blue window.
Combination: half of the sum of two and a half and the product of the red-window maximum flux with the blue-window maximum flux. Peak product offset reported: 1957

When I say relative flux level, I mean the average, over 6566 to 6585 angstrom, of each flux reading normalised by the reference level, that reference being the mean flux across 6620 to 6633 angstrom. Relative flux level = 0.984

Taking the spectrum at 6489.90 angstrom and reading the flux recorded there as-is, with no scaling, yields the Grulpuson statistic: 64.1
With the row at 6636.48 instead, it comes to 64.3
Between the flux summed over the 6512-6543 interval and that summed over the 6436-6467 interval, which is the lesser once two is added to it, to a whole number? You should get 1218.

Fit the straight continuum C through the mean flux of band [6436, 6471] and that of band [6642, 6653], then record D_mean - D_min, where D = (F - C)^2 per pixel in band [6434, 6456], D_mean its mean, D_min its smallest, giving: 27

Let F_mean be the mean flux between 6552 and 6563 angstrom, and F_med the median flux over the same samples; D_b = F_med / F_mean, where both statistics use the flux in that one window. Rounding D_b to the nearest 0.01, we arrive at 0.99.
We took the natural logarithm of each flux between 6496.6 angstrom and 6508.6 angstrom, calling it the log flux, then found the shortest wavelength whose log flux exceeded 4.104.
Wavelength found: 6503.36 angstrom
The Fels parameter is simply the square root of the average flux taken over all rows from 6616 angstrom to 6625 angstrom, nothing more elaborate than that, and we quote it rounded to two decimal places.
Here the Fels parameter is 7.84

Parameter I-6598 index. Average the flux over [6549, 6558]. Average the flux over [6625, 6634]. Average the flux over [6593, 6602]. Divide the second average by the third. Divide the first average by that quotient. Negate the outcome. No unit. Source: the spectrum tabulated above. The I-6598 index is -59.4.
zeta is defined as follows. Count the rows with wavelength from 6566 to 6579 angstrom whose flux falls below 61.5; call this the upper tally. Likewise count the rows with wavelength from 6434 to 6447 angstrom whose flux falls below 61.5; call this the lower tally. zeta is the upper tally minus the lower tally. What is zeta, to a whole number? -1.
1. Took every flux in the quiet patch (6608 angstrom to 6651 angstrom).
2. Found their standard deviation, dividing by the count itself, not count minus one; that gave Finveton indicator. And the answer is 1.88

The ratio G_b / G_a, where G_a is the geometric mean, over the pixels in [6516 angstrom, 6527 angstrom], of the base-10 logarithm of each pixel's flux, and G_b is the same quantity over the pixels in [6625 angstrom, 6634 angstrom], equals 1.00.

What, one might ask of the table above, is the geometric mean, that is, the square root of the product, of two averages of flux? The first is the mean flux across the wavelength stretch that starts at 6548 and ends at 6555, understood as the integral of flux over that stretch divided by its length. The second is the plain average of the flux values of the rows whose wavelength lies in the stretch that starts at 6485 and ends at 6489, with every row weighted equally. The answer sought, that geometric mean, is 62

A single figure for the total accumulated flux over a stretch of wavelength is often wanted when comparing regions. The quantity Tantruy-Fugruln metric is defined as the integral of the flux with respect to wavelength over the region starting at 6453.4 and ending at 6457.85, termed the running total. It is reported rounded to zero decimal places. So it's 272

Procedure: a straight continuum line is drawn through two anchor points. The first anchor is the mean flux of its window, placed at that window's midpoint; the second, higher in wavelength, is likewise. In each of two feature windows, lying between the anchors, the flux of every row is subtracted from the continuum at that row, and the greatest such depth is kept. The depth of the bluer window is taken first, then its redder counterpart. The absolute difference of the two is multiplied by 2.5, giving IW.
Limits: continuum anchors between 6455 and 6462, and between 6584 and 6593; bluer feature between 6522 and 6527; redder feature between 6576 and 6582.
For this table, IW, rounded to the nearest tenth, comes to 8.0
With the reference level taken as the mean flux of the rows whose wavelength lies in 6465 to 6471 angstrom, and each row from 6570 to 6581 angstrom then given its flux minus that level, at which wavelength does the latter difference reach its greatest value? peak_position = 6578.67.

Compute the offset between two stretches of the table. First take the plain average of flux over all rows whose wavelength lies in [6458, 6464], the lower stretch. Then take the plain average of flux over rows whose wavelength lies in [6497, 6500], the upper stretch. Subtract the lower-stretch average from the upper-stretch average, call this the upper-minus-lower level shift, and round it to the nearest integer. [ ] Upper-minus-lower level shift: -4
